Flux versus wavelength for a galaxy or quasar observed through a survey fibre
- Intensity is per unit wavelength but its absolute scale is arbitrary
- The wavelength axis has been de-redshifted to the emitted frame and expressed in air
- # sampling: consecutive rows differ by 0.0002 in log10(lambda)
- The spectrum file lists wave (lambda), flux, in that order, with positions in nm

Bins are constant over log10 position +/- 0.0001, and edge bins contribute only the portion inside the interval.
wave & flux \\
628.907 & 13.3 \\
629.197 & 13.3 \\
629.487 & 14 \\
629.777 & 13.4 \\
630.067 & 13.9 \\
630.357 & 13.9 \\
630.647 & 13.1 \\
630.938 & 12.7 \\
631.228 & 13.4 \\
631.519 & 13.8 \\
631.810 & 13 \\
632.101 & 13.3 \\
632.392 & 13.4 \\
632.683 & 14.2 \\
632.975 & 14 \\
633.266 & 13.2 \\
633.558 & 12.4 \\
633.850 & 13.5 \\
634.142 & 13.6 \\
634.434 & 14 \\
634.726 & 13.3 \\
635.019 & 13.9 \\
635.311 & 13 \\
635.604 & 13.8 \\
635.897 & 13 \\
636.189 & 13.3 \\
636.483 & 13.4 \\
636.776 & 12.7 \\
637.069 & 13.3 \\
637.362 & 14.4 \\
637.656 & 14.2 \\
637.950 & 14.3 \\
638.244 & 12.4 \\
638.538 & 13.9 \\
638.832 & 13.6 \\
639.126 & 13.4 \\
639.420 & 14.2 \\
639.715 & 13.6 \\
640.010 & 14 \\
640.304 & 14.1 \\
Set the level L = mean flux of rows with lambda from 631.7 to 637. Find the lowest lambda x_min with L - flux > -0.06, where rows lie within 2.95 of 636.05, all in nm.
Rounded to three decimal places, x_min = 633.266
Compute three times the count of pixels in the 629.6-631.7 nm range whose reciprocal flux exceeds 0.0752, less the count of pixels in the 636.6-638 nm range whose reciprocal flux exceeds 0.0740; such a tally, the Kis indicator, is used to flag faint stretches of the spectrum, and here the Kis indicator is 4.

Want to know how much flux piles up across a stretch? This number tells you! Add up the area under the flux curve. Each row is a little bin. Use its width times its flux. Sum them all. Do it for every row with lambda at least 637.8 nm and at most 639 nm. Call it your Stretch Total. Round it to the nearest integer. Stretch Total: 16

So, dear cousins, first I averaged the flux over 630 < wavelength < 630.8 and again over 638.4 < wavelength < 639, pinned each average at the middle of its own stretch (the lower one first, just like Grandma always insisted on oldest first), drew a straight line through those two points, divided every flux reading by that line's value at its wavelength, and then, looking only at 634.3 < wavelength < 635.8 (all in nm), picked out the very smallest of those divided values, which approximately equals 0.95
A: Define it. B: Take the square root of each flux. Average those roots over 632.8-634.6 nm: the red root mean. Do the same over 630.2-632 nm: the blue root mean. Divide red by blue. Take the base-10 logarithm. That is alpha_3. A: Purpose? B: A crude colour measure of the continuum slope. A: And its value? 0.0021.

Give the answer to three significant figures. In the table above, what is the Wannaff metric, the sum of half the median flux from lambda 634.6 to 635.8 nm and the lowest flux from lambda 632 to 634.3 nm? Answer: 19.2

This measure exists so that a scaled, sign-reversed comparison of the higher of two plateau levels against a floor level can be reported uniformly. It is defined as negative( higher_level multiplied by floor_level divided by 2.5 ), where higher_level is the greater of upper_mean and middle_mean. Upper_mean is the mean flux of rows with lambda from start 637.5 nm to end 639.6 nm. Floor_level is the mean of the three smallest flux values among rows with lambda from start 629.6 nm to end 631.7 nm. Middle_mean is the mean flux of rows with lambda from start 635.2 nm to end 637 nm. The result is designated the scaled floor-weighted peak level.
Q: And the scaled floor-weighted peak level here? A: -71.7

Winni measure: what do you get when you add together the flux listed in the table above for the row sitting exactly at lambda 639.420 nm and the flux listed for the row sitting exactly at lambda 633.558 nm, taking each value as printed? 26.6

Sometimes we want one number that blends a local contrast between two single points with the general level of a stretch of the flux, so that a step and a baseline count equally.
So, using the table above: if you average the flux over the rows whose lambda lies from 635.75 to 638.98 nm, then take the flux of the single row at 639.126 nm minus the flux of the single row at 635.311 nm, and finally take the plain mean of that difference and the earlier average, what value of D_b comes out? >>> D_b 7.0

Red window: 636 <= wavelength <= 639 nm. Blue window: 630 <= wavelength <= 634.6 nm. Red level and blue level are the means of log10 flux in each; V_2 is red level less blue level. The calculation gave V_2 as 0.0026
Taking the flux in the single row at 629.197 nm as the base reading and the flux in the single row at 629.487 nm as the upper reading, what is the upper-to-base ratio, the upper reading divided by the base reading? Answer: 1.05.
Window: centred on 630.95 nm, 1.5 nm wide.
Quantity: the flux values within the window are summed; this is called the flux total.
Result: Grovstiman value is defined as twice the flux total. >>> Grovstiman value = 133.8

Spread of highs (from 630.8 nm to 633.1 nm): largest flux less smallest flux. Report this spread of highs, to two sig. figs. 1.5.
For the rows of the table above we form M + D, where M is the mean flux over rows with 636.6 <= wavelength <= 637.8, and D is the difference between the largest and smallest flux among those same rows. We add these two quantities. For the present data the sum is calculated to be 15.3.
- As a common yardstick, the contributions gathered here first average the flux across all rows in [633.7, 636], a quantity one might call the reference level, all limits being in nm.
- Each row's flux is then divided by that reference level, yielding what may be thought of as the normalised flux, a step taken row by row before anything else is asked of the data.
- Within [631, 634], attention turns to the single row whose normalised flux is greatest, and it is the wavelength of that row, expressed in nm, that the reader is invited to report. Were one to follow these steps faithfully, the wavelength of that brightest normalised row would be 632.683 nm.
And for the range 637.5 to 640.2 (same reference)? 637.950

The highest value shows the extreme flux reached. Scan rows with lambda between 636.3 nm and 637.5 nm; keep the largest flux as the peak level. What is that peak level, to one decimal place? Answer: 14.4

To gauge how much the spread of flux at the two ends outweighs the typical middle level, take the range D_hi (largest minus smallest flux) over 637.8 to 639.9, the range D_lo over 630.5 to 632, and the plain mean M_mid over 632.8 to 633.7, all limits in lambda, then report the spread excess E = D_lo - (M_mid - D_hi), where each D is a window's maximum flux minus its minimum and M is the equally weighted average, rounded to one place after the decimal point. -10.2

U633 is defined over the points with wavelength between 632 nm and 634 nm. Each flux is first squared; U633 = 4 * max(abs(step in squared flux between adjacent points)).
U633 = 114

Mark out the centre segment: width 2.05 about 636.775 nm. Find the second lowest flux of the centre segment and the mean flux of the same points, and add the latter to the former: 26.5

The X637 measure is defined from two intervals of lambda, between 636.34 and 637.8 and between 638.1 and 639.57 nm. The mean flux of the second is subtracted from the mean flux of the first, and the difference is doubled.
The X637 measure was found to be 0.2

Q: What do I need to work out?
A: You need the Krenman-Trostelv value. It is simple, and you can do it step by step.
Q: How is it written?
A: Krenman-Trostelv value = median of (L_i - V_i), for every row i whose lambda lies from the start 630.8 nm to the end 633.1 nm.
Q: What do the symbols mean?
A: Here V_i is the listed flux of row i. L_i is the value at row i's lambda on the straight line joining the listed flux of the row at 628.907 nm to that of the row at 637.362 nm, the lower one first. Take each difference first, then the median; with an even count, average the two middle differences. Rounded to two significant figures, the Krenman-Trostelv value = 0.28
